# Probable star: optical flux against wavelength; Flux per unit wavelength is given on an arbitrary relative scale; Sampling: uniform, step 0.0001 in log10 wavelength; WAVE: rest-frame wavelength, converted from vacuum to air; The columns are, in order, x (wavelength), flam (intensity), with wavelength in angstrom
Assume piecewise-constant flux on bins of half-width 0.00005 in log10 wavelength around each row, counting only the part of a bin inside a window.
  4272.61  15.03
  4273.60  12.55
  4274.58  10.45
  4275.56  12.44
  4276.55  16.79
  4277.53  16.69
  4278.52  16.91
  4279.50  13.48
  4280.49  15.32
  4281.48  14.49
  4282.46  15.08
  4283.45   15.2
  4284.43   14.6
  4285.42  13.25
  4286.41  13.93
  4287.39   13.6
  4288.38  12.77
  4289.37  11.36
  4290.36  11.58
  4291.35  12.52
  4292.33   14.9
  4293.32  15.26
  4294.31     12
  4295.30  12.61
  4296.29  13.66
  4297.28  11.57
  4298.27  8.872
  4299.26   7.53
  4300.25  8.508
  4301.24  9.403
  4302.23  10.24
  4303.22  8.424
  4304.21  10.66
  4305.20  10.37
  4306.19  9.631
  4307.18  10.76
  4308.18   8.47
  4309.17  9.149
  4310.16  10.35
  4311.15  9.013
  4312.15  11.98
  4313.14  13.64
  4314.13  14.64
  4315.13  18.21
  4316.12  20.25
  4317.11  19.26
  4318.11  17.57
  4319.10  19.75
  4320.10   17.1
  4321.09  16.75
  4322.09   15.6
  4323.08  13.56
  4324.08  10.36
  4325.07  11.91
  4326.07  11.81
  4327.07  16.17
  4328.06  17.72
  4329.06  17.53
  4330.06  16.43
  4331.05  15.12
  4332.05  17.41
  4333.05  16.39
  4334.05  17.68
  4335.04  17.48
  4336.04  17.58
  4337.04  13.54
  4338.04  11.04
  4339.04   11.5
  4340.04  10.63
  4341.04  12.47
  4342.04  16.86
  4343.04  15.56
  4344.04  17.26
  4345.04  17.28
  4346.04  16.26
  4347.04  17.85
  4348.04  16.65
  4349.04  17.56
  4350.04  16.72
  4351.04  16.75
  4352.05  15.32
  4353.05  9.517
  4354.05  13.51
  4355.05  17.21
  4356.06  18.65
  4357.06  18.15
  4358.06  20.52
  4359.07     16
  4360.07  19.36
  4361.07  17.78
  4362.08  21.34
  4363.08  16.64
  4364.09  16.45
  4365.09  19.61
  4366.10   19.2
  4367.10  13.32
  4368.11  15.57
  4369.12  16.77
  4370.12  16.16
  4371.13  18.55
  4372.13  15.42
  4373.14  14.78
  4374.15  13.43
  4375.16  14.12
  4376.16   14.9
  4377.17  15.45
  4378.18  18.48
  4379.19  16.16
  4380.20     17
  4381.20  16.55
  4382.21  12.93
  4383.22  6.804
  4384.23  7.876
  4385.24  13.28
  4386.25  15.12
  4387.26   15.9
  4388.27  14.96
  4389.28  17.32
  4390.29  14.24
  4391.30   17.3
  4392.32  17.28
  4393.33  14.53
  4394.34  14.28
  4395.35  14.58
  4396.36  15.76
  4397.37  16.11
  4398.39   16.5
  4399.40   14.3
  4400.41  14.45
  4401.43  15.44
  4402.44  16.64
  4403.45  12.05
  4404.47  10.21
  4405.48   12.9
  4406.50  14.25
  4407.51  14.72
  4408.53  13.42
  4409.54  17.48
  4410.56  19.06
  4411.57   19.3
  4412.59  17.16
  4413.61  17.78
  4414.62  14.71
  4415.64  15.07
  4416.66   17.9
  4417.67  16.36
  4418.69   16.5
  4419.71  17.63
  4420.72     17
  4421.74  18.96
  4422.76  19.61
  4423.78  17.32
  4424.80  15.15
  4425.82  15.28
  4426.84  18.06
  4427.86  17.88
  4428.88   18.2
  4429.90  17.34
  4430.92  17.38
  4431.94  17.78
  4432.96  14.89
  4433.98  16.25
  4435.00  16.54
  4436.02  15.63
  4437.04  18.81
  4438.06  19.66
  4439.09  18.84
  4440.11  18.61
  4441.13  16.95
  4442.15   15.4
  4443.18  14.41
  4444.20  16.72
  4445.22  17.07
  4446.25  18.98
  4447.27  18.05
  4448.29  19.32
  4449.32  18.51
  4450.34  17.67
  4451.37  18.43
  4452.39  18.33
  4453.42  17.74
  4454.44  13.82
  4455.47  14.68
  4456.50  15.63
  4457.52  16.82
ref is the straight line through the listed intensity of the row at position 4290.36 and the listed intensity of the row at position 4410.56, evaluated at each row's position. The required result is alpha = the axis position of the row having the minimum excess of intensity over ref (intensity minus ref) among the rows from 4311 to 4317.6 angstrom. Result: 4311.15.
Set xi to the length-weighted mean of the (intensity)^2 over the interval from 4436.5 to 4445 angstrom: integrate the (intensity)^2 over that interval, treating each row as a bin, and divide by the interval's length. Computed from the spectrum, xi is 306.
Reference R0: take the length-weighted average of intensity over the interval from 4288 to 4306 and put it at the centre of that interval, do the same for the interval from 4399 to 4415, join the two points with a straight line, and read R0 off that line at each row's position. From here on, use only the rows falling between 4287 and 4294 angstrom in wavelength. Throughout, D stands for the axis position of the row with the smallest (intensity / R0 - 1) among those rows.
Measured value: 4289.37 angstrom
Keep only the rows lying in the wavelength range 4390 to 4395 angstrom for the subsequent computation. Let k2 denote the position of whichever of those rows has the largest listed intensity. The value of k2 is 4391.30 angstrom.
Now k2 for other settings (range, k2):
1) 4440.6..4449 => 4448.29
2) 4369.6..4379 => 4371.13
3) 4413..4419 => 4416.66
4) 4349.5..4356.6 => 4356.06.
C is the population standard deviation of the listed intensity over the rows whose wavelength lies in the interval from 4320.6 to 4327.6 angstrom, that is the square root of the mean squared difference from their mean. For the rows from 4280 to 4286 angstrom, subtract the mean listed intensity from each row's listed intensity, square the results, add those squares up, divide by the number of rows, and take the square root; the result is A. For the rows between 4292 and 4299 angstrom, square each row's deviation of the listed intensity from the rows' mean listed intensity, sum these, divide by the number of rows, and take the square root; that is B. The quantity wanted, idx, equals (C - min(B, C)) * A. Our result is 0.19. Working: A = 0.7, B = 2.0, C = 2.3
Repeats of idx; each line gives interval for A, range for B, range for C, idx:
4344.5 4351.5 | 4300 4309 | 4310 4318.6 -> 1.53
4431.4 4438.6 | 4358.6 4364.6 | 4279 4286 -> 0.00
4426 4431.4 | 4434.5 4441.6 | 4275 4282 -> 0.09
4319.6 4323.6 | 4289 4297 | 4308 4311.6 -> 0.00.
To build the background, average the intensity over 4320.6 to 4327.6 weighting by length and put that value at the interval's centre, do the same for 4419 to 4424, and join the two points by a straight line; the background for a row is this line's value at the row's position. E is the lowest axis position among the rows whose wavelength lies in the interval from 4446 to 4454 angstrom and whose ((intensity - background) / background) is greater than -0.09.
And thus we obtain 4446.25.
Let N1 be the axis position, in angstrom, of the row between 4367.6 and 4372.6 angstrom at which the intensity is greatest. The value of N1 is 4371.13 angstrom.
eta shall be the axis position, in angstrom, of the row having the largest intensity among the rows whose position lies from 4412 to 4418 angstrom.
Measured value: 4416.66 angstrom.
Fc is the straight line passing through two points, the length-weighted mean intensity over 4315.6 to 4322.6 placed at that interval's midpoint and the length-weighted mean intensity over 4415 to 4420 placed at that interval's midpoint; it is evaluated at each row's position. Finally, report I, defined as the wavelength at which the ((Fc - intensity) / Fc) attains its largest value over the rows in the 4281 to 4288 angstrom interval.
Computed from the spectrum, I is 4285.42 angstrom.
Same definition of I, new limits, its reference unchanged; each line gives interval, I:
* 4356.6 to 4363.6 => 4359.07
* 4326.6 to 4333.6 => 4331.05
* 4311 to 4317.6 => 4311.15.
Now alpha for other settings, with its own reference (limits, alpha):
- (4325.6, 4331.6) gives 4326.07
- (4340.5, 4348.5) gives 4341.04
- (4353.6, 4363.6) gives 4354.05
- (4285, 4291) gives 4289.37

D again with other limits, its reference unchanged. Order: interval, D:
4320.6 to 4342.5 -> 4340.04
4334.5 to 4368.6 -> 4353.05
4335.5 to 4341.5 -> 4340.04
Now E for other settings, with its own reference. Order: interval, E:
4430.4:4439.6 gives 4430.92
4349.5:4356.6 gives 4350.04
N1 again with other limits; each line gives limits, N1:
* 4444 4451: 4448.29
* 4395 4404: 4402.44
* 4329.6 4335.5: 4334.05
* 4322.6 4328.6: 4328.06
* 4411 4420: 4411.57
